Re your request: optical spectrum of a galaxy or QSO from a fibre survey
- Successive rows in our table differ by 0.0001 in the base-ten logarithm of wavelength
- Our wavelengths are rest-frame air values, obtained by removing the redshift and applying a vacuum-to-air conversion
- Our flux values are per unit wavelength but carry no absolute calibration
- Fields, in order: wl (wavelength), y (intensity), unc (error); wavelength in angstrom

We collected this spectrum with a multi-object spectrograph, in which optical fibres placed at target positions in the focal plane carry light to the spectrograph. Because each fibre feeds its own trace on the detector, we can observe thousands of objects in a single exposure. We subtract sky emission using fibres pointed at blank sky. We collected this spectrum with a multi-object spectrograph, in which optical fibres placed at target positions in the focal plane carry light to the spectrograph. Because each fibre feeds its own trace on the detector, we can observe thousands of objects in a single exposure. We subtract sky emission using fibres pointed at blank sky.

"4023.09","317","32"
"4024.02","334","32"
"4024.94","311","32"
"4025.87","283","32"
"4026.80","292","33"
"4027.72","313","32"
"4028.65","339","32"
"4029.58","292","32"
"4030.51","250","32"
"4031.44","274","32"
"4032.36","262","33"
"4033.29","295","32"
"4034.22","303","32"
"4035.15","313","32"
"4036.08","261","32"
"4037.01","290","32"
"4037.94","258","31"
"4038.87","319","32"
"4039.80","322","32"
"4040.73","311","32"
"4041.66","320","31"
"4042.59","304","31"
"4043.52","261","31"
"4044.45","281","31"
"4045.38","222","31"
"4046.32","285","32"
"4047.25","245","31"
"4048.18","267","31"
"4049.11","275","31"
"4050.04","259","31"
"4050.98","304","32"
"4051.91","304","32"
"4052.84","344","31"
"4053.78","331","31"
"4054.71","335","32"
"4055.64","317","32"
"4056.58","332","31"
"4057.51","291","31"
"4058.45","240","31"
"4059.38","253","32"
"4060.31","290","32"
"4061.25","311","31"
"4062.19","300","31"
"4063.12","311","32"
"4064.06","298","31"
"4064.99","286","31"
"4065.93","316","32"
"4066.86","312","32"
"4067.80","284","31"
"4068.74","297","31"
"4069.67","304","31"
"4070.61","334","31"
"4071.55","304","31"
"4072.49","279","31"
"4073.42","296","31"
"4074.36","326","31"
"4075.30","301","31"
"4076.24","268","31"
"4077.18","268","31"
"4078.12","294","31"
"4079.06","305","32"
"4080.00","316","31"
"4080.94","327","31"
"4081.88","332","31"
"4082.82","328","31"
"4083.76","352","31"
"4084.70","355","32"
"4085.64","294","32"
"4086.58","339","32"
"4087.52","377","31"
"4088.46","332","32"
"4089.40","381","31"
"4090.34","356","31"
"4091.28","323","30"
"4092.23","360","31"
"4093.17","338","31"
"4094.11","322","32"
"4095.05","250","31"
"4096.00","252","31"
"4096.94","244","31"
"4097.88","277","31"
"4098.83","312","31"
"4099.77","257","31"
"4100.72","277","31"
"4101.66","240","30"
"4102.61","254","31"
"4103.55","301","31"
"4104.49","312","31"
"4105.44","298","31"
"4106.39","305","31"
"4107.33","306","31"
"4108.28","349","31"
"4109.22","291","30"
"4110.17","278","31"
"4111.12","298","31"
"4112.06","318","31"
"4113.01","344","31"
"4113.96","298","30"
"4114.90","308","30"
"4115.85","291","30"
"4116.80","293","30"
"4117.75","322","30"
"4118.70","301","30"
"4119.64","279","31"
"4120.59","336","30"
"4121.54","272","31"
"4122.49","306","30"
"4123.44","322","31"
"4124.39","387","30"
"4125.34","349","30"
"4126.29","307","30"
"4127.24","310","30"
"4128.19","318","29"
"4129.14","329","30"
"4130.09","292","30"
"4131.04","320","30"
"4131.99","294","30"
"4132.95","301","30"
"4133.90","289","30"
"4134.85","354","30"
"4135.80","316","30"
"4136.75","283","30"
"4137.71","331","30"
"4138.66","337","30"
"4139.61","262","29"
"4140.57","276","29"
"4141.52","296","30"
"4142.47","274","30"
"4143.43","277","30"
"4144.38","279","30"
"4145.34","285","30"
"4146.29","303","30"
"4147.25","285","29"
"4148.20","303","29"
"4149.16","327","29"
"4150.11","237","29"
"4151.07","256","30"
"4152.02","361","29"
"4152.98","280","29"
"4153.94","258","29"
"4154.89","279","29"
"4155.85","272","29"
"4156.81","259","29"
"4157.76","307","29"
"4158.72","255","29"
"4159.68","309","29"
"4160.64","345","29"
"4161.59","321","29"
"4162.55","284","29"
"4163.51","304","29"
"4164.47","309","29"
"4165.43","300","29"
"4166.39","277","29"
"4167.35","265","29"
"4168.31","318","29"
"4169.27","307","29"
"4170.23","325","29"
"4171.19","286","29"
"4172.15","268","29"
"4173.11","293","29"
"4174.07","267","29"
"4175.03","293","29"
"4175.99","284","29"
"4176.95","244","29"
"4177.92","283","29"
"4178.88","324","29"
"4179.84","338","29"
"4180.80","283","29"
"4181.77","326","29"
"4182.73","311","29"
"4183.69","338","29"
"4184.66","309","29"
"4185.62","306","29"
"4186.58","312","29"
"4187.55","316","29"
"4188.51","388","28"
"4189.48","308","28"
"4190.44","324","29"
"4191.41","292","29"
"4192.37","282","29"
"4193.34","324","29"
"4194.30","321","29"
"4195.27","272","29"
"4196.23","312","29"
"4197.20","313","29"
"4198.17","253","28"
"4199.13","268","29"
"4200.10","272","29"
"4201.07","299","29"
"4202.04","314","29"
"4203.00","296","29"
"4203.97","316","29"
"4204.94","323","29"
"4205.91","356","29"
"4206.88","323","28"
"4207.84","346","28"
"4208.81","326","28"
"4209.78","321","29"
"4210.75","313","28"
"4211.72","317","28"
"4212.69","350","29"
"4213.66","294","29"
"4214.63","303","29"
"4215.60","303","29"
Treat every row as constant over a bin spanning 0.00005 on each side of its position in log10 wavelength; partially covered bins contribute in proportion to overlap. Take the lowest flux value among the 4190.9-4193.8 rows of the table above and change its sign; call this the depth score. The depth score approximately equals -282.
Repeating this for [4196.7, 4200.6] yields -253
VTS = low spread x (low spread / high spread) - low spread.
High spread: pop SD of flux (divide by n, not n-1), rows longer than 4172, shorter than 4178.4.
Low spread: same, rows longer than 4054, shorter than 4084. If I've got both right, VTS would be 12.3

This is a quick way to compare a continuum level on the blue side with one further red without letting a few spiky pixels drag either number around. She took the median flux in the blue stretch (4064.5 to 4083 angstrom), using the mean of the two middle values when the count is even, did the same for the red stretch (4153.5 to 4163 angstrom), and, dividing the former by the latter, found 1.08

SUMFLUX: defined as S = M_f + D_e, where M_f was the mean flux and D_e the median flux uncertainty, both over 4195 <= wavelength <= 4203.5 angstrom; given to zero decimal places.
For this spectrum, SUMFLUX 318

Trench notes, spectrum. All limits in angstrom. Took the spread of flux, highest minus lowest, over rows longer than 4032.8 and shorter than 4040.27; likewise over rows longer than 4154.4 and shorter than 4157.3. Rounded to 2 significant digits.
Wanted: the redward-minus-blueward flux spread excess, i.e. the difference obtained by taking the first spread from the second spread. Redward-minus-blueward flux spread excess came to -44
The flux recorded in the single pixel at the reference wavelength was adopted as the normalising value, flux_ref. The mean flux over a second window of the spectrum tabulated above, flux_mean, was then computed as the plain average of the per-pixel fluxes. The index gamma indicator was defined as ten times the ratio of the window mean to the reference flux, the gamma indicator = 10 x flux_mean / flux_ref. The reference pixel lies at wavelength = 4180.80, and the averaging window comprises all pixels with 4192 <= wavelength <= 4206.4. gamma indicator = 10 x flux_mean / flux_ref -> 10.7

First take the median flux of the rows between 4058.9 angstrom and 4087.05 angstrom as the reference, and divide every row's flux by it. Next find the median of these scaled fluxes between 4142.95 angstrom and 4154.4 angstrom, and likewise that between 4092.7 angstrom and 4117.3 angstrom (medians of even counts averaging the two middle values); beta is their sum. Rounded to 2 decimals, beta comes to 1.91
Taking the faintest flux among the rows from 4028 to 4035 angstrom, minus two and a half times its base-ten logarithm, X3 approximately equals -5.99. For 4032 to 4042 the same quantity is -6.03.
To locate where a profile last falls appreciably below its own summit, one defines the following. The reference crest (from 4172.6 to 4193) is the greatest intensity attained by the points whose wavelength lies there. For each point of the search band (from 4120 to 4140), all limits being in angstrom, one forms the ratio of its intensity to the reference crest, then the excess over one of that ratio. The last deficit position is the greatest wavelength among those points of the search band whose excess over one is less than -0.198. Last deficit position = 4139.61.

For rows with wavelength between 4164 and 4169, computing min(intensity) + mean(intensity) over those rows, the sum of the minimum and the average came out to 559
